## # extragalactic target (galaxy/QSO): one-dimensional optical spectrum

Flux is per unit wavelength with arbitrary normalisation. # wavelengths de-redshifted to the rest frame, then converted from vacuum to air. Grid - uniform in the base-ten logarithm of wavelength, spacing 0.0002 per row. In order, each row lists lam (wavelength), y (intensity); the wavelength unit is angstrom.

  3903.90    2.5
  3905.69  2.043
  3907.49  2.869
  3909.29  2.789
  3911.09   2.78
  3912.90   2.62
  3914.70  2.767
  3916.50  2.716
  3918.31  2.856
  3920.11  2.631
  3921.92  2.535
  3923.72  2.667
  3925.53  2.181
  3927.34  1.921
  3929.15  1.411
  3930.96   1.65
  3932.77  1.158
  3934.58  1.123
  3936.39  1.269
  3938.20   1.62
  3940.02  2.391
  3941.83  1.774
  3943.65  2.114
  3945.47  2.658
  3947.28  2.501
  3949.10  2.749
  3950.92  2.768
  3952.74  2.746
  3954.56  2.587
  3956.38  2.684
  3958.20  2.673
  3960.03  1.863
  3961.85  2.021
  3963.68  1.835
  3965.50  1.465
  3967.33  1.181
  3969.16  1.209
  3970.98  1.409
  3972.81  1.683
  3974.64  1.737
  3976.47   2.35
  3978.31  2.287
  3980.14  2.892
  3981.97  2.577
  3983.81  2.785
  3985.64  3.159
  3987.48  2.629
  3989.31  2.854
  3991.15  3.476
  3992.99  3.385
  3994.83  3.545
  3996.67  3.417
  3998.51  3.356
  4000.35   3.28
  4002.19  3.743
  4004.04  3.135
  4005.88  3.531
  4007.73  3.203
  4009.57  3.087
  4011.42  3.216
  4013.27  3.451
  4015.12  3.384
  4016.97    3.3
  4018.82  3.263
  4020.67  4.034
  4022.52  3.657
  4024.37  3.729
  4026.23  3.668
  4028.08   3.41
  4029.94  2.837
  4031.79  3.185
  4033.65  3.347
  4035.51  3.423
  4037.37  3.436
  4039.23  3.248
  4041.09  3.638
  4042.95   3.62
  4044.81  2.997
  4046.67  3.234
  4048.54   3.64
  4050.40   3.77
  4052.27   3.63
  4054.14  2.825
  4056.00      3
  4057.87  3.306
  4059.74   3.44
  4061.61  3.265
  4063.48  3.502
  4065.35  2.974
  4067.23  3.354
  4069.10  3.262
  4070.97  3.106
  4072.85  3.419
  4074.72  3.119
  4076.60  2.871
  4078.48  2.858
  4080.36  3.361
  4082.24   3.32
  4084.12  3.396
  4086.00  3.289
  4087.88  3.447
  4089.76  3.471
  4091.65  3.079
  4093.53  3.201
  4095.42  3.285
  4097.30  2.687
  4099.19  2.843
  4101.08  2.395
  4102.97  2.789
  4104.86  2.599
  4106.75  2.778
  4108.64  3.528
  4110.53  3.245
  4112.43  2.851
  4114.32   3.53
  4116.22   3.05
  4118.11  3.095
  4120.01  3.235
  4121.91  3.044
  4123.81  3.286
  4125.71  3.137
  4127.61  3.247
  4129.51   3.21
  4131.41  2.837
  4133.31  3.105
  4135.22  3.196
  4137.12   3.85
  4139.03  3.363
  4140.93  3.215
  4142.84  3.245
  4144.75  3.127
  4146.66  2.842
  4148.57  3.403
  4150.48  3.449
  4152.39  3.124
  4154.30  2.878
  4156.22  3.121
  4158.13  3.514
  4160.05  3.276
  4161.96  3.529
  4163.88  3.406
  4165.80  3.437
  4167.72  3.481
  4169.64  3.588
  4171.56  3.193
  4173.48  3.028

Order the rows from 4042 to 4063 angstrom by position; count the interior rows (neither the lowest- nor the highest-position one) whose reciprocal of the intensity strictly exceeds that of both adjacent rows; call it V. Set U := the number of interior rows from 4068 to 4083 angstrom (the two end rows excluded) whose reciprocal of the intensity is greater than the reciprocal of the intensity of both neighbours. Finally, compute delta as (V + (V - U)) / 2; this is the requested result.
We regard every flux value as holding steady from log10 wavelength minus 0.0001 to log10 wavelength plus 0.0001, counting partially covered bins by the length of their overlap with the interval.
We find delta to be 1.0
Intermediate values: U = 2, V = 2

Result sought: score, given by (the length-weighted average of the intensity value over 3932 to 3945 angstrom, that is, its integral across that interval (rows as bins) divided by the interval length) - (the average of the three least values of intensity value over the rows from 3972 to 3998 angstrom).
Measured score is -0.23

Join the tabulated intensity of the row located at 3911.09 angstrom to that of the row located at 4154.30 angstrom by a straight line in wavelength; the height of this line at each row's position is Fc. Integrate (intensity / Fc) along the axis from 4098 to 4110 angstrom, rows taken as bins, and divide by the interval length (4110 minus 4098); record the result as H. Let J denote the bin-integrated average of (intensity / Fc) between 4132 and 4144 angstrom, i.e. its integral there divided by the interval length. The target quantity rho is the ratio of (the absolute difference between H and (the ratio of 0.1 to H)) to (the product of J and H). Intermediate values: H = 0.99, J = 1.15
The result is 0.779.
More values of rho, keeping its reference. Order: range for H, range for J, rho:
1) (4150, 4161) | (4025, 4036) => 0.784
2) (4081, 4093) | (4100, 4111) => 0.922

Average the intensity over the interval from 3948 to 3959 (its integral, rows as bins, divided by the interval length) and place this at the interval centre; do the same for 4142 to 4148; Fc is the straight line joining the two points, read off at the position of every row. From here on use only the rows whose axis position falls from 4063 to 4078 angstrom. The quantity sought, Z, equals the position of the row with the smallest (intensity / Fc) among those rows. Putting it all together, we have 4076.60 angstrom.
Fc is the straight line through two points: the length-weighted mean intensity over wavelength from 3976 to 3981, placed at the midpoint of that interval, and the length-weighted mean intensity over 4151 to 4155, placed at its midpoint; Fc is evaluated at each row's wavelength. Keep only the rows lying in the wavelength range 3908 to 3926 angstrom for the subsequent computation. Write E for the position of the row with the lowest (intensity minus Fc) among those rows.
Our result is 3925.53 angstrom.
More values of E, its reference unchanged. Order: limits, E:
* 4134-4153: 4146.66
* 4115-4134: 4131.41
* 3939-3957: 3941.83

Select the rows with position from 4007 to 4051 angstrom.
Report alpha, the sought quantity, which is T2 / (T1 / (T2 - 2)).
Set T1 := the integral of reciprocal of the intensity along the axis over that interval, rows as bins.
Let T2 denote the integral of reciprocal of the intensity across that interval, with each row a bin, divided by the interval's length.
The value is -0.0387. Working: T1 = 13.0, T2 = 0.295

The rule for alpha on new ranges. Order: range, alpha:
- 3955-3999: -0.0350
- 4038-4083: -0.0376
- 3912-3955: -0.0351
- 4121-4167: -0.0367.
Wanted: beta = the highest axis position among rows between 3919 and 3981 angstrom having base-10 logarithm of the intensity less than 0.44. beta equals 3978.31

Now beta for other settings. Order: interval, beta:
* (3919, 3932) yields 3930.96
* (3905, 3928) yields 3927.34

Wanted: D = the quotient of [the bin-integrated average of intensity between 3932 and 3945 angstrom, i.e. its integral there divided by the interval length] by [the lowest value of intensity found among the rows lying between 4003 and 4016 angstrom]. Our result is 0.54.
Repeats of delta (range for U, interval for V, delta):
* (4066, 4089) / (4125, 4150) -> 1.0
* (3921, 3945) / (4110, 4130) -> 2.5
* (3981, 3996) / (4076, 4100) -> 4.0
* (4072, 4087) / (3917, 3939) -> 2.0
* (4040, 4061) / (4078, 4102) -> 3.0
